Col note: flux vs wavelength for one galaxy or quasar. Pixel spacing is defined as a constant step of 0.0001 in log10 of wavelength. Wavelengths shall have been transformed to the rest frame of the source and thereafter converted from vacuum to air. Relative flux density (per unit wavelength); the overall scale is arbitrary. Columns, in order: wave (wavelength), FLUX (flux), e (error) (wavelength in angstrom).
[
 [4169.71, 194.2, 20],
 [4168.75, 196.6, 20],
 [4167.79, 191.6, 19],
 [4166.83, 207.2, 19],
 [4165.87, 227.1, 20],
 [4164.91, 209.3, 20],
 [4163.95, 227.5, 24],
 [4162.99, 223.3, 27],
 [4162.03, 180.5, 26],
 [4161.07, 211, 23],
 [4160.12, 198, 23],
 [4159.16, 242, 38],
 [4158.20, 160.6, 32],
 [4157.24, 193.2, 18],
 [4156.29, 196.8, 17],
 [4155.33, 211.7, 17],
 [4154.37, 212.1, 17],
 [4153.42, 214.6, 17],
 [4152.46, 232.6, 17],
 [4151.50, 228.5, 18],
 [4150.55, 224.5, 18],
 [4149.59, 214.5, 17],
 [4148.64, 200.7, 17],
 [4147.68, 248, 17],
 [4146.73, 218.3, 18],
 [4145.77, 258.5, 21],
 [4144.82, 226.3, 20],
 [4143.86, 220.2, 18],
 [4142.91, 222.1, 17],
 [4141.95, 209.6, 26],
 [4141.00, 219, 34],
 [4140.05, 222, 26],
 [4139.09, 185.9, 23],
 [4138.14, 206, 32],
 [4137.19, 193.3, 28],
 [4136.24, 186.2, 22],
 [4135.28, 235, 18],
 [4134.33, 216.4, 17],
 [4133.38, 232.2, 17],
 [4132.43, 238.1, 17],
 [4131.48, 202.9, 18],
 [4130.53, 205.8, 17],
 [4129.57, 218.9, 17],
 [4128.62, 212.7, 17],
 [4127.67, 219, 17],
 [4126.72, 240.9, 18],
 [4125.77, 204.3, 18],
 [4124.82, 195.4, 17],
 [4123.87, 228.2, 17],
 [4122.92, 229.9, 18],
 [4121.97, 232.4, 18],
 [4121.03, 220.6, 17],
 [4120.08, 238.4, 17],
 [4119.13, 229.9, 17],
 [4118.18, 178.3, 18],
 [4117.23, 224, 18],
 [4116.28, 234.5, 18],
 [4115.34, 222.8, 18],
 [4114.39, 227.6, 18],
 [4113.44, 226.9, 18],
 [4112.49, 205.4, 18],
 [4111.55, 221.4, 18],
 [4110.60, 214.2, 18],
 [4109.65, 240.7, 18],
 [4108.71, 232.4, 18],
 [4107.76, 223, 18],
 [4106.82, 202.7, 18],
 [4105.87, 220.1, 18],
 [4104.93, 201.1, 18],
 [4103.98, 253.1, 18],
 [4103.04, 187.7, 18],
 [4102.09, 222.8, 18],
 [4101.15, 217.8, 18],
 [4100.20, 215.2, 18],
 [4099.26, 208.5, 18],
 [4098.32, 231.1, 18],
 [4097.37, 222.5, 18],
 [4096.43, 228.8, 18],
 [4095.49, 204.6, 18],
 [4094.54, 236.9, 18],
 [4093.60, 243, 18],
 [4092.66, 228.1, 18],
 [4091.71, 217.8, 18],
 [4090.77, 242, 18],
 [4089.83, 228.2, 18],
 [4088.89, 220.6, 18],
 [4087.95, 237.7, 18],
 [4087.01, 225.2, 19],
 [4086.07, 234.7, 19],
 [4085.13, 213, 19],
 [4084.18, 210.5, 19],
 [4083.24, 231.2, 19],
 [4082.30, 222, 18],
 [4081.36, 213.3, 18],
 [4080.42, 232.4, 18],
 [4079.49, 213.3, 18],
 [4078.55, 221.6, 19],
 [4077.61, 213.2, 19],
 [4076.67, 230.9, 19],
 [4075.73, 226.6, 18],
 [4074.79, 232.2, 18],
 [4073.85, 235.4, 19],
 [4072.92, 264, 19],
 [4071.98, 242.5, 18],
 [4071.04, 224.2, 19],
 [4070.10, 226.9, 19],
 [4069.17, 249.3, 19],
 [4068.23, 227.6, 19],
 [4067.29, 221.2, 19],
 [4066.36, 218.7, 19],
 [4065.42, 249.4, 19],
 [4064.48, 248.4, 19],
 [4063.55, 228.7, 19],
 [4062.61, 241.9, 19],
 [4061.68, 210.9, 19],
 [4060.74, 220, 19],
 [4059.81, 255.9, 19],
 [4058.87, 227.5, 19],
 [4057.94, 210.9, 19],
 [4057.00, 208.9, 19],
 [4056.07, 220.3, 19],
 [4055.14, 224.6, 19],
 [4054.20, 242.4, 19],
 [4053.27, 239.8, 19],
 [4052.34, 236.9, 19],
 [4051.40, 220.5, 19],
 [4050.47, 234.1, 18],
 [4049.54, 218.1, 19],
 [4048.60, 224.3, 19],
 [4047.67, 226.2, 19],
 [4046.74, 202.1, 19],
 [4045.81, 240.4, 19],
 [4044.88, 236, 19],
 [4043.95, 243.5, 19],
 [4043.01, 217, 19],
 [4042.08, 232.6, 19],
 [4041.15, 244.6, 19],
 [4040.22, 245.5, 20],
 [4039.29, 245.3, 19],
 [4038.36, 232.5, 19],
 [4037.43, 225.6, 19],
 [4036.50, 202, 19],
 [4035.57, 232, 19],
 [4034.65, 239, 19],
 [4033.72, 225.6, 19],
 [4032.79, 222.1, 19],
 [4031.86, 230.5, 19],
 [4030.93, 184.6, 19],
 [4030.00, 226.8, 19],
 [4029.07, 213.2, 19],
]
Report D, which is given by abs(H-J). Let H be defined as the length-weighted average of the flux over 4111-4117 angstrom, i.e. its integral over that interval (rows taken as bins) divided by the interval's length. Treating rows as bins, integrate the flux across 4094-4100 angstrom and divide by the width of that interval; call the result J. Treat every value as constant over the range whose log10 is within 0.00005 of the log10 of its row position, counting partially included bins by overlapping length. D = 1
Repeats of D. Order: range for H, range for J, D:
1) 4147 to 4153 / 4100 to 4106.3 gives 8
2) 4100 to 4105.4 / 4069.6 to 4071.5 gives 10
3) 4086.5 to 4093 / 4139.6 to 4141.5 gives 7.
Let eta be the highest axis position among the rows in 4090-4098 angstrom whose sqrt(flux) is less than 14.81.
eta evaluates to 4095.49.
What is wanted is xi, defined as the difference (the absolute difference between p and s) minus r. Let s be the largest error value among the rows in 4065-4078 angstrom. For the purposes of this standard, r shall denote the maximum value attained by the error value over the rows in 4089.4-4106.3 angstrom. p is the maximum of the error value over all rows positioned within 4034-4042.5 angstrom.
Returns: -17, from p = 20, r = 18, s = 19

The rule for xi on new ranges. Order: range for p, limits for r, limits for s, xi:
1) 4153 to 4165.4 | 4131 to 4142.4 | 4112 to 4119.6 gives -14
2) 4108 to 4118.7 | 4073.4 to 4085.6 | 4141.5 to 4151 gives -11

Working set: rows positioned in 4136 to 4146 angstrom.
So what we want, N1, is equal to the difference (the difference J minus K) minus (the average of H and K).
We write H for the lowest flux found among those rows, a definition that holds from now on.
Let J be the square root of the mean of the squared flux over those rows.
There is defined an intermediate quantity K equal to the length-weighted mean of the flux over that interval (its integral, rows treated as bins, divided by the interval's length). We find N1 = -198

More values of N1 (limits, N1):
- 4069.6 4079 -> -222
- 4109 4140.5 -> -198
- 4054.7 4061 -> -217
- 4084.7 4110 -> -205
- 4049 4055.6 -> -224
